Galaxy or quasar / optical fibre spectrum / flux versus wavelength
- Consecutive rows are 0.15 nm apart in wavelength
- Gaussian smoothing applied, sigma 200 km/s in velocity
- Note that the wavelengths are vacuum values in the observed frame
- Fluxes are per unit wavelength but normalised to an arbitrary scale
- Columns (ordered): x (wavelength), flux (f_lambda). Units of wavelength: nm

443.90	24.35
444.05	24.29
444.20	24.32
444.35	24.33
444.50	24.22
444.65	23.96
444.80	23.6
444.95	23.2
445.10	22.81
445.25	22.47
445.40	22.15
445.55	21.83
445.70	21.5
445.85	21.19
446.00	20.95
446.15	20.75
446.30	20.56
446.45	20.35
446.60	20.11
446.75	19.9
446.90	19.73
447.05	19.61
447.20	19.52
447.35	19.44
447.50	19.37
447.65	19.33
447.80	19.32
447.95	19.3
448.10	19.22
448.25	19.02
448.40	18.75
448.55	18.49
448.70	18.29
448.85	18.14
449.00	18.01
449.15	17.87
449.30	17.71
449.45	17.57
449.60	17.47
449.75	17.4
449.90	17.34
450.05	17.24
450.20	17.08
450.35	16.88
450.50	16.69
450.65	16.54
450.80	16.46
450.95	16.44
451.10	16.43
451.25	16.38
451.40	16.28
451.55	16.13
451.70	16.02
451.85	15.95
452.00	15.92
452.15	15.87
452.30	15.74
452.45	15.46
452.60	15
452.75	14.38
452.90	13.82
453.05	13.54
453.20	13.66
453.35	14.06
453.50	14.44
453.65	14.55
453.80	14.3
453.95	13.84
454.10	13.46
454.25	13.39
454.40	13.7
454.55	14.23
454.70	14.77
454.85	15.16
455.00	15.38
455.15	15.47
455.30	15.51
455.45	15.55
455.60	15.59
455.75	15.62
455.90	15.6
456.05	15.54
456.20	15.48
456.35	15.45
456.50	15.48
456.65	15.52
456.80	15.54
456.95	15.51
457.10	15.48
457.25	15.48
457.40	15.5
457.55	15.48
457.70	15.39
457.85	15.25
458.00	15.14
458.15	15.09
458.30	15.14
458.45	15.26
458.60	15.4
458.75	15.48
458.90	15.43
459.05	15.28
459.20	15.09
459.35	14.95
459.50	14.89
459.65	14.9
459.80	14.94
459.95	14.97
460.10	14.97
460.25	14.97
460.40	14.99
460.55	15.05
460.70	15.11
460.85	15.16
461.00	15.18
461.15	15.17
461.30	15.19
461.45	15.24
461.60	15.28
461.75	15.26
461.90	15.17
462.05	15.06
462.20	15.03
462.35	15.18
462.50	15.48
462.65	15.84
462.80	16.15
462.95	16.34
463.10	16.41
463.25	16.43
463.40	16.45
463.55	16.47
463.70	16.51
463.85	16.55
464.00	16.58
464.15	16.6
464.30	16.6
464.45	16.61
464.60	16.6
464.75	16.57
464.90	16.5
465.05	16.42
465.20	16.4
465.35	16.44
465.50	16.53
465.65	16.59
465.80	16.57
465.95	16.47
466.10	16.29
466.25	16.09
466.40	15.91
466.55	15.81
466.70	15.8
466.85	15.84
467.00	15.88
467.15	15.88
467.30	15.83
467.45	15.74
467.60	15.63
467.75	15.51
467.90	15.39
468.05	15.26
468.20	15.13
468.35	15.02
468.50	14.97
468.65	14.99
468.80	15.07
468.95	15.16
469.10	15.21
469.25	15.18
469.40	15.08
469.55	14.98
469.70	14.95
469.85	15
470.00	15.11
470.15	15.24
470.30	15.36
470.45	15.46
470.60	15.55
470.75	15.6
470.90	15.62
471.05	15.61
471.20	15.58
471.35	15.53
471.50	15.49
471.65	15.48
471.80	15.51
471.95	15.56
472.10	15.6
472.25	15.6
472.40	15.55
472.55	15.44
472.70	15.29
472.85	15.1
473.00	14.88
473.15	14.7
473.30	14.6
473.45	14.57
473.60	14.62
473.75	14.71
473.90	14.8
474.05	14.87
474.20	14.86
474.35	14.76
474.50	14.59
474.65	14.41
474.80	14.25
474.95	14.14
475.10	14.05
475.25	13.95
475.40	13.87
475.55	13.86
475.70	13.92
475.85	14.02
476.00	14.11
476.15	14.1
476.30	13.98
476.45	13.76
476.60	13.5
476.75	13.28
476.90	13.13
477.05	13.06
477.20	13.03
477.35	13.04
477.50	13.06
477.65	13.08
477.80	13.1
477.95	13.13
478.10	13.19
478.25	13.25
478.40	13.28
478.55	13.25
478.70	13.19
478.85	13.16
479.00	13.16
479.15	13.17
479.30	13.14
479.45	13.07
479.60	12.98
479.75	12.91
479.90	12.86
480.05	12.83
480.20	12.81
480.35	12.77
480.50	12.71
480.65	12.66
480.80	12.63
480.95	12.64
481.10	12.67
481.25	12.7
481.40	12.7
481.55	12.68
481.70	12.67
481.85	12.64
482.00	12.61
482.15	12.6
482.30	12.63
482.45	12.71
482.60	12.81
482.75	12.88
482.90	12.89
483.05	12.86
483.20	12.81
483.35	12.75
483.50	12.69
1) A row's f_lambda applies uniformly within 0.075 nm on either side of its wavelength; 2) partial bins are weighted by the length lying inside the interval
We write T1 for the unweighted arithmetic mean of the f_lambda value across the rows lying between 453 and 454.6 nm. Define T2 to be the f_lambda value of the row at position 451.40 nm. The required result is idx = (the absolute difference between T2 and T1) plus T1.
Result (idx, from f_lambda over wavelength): 16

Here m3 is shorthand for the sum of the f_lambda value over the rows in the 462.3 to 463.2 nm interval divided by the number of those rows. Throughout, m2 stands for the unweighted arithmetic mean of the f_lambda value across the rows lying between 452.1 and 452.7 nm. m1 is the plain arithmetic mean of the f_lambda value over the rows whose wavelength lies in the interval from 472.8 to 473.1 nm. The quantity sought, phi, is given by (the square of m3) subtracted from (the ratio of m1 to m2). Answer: -252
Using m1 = 15.0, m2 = 15.5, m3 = 15.9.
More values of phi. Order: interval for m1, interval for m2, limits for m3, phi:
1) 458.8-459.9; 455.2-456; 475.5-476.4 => -195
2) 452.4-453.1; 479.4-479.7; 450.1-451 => -277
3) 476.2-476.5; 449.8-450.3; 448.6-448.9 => -331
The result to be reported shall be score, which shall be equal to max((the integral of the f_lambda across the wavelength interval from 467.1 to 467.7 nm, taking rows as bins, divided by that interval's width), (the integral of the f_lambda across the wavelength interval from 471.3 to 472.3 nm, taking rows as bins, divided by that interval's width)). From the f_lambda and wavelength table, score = 15.8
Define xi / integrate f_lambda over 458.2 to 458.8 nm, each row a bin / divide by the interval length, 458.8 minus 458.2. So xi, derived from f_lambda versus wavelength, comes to 15.3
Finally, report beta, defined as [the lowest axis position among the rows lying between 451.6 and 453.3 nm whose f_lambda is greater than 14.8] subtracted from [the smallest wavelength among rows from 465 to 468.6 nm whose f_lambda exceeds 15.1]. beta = 13.35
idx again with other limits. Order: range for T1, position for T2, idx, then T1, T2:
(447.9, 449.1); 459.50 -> 22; 19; 14.89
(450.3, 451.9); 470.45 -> 17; 16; 15.46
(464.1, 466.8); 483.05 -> 20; 16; 12.86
